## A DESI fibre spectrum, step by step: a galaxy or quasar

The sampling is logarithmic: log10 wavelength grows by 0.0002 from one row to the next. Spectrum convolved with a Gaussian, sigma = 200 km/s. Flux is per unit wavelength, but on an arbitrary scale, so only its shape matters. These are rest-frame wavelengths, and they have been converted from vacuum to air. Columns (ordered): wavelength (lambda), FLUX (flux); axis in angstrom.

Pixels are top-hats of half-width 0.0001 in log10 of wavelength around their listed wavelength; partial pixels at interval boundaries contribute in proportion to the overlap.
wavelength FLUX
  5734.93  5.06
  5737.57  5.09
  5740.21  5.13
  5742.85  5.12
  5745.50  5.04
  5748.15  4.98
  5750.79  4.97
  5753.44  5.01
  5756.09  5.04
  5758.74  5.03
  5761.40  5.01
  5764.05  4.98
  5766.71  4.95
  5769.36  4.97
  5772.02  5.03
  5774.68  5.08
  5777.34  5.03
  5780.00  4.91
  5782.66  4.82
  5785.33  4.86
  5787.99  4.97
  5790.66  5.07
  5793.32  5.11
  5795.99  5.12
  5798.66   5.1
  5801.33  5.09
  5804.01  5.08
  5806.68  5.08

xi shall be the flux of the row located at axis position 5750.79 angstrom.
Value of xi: 4.97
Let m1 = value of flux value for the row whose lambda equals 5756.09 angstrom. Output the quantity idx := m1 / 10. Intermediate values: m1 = 5.04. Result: 0.504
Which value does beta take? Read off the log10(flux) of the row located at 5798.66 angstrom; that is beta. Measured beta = 0.708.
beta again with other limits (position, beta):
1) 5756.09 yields 0.702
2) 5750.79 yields 0.696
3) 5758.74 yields 0.702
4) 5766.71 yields 0.695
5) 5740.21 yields 0.710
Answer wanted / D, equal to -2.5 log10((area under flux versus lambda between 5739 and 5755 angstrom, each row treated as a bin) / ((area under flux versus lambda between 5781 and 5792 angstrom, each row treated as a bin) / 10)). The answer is -2.9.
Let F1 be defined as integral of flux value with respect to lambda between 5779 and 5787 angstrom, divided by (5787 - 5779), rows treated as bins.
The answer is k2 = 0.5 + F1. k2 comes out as 5.37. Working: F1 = 4.87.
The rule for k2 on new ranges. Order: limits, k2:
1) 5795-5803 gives 5.60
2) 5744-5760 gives 5.51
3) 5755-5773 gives 5.50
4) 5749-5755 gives 5.50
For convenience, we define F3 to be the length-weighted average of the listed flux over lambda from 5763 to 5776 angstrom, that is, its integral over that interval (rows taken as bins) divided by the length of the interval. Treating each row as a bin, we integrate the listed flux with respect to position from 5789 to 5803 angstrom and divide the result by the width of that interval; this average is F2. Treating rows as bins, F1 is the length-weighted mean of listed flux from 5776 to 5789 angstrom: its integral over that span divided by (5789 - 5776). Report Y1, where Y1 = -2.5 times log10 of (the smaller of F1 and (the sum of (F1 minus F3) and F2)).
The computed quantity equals -1.73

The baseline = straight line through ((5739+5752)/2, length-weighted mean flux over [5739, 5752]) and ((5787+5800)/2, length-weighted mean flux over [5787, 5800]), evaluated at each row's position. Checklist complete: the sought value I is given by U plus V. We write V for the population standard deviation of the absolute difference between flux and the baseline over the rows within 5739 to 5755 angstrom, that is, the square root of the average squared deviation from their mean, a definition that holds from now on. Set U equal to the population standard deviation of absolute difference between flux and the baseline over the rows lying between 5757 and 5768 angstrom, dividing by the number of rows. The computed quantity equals 0.058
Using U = 0.032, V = 0.0263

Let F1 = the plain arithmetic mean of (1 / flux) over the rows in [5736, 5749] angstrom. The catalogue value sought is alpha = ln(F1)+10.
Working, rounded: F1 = 0.1972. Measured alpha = 8.38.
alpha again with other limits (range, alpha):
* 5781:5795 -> 8.40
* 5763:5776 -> 8.39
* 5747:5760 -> 8.39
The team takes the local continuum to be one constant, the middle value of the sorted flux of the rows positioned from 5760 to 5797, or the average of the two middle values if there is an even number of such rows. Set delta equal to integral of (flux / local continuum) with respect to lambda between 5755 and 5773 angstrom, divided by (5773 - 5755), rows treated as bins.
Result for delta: 1.00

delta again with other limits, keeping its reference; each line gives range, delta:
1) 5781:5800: 1.00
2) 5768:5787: 0.99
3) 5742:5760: 1.01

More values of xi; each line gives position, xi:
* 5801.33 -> 5.09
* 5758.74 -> 5.03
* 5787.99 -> 4.97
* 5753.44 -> 5.01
